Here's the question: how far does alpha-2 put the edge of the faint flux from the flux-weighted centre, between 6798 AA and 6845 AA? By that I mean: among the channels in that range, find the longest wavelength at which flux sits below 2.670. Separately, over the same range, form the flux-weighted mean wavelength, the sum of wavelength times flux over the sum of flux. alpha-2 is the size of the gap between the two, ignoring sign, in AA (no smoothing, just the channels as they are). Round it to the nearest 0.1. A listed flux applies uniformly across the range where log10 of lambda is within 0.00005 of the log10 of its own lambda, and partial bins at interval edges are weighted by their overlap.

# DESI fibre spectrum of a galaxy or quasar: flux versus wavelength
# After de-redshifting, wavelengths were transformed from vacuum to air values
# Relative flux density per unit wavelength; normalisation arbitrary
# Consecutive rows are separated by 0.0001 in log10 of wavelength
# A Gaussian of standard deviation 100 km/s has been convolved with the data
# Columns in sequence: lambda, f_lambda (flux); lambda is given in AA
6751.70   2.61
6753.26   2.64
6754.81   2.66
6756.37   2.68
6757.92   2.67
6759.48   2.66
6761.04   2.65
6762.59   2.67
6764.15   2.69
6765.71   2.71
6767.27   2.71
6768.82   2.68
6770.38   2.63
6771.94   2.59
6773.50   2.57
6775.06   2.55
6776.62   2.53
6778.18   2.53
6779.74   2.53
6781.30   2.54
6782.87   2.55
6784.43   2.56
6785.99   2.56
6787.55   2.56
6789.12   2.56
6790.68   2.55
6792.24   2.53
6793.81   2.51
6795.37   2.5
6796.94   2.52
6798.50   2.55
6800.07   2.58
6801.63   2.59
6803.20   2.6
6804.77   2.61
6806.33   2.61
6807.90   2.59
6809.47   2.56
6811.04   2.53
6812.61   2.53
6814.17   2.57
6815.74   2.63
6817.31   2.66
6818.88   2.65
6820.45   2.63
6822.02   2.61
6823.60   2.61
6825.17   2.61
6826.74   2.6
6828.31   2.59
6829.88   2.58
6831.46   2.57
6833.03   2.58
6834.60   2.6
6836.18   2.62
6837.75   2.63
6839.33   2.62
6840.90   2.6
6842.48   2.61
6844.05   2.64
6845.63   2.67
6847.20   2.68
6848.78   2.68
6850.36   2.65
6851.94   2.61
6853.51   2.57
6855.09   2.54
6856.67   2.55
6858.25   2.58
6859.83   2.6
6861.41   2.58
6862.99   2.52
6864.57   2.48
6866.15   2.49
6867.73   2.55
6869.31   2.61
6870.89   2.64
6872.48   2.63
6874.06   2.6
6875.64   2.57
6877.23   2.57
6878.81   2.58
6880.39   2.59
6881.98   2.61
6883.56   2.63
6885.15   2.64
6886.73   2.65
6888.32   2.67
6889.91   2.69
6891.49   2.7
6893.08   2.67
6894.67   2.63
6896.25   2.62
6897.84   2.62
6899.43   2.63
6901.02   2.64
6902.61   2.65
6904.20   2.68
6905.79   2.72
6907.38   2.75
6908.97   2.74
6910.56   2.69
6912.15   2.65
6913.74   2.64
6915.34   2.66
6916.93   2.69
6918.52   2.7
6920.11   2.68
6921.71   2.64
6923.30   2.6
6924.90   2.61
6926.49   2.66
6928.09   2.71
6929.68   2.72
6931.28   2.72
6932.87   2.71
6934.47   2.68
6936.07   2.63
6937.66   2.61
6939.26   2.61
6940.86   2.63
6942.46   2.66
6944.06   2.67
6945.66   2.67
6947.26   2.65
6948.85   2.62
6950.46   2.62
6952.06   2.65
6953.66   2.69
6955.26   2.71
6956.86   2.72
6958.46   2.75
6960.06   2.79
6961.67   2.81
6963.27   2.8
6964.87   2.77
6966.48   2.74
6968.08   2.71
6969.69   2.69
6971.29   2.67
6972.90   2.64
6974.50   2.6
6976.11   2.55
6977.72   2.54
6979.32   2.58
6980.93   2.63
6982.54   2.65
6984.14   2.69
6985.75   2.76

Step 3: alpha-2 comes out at 22.7 AA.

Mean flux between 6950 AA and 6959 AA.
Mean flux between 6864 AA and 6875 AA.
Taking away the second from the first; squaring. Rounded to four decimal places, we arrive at 0.0141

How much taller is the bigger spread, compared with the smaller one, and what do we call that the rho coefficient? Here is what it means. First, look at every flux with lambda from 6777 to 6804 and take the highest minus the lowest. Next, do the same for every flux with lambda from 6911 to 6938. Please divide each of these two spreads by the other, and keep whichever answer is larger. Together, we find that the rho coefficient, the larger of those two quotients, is 1.20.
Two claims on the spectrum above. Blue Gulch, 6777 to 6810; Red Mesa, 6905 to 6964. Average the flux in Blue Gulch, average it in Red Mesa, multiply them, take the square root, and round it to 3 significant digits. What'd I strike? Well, 2.62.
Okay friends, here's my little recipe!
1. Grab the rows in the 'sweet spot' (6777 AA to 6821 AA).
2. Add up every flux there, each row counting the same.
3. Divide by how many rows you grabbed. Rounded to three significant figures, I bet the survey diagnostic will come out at 2.57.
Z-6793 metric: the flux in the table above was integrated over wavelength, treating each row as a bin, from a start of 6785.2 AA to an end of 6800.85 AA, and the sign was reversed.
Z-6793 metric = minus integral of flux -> -40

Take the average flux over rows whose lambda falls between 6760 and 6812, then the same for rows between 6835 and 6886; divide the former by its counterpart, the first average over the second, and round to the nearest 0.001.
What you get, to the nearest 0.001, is 0.994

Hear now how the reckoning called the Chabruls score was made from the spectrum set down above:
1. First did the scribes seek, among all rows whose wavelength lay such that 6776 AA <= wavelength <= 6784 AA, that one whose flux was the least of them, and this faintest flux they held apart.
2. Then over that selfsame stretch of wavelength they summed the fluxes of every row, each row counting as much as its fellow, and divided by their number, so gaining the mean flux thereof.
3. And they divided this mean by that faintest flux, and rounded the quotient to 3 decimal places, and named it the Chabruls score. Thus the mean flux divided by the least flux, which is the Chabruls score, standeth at 1.002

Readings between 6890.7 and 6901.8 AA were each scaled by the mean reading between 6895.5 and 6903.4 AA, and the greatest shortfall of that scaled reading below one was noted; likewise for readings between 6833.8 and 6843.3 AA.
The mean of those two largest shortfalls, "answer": 0.008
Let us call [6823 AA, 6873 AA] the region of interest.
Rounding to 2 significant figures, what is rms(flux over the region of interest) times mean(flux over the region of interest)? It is 6.7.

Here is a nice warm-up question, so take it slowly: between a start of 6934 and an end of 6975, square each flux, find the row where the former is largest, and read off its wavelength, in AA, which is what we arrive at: 6961.67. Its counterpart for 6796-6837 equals 6817.31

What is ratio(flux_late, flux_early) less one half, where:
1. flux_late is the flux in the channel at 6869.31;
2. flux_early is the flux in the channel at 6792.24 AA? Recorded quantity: 0.532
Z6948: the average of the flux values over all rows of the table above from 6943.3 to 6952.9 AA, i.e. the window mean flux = 2.65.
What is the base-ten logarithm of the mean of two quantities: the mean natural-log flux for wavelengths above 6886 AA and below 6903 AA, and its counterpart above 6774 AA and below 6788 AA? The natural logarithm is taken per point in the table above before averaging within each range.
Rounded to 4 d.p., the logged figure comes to -0.0201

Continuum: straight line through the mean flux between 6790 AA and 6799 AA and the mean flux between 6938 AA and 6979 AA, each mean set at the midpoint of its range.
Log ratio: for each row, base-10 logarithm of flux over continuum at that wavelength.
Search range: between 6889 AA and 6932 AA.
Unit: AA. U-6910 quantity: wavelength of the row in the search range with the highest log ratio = 6907.38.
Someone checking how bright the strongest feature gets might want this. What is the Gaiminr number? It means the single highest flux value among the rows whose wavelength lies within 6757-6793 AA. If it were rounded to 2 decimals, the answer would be 2.71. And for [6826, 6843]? 2.63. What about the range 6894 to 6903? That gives 2.65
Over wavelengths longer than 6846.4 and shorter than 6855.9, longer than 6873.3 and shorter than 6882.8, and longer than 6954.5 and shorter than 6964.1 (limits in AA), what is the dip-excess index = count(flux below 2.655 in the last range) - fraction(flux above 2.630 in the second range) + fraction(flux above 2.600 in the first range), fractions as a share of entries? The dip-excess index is 1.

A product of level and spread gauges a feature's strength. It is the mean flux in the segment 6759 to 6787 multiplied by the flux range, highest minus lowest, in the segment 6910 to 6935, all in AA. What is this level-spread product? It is 0.31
